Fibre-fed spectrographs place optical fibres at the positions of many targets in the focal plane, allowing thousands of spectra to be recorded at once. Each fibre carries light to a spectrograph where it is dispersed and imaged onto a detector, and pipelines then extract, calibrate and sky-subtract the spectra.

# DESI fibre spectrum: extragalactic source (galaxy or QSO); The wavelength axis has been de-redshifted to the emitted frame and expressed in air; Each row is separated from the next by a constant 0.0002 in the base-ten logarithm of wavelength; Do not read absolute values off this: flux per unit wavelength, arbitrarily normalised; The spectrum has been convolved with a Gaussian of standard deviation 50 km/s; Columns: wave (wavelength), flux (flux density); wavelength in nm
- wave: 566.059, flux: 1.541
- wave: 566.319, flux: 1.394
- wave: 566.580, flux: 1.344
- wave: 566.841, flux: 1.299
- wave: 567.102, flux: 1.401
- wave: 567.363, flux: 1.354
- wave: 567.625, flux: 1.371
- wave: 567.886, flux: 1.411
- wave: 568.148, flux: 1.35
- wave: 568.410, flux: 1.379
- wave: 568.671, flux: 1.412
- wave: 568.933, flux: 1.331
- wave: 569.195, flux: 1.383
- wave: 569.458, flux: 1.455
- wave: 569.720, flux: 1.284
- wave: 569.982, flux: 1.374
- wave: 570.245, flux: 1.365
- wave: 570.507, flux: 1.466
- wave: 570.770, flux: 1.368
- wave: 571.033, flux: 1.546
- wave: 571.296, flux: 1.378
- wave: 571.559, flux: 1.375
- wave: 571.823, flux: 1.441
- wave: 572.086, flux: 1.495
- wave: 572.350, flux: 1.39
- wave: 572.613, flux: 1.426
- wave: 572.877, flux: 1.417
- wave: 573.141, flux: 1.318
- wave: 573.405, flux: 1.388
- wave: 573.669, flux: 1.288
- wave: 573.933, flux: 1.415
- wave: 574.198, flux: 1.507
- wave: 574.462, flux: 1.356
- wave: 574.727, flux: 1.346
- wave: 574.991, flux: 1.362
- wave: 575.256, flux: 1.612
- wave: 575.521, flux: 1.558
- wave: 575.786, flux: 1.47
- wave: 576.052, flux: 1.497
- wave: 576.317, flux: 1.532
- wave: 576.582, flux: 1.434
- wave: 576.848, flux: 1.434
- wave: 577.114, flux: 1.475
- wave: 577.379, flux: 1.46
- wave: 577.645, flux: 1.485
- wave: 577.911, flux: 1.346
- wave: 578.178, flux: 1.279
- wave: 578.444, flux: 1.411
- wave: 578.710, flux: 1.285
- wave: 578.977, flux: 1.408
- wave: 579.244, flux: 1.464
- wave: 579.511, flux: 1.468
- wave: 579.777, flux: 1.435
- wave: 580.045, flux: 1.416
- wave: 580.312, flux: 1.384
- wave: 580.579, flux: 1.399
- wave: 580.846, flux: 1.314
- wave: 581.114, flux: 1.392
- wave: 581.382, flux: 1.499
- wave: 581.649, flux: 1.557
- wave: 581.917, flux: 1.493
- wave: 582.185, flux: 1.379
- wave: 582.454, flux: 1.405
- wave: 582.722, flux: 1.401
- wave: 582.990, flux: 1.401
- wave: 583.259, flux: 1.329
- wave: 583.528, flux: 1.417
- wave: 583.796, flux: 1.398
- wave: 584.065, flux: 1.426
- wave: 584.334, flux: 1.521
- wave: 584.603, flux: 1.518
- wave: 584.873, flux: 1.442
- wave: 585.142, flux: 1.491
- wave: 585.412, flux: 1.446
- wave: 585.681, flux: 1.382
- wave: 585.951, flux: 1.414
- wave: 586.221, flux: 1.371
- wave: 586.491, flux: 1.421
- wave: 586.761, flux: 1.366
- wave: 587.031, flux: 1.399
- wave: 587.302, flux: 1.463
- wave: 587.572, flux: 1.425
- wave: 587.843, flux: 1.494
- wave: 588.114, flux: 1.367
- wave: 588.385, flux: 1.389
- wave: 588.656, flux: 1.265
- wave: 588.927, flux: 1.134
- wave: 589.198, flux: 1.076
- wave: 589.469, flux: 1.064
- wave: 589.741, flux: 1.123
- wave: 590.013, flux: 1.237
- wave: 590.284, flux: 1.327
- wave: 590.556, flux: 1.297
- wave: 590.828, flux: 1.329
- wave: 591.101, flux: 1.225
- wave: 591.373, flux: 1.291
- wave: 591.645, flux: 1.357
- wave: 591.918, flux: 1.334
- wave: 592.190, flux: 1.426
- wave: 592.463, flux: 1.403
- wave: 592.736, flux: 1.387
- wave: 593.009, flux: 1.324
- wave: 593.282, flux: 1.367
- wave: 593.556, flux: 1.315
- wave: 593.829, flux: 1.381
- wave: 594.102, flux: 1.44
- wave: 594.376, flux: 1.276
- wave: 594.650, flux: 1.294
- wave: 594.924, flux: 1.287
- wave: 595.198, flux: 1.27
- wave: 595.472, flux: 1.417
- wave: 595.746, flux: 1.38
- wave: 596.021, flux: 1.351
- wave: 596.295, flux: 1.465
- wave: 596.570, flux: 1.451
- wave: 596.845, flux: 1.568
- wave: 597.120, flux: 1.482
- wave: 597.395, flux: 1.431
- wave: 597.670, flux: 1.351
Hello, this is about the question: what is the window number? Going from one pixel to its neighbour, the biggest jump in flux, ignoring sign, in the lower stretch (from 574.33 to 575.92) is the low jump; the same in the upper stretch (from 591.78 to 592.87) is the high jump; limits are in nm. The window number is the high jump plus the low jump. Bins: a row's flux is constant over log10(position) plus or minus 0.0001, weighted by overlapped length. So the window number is 0.34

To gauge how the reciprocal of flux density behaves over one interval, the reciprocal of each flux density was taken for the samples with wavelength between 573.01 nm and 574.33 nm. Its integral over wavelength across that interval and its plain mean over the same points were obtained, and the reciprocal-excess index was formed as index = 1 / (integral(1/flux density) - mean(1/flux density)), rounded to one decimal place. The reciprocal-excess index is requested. 4.3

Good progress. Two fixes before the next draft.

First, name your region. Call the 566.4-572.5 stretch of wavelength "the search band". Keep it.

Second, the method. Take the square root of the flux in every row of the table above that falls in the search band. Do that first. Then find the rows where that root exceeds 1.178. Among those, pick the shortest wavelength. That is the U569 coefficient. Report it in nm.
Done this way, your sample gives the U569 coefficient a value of 567.102 nm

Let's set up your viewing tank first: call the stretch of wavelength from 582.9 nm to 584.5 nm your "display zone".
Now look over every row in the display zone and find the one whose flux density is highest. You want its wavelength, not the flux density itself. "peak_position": 584.334 nm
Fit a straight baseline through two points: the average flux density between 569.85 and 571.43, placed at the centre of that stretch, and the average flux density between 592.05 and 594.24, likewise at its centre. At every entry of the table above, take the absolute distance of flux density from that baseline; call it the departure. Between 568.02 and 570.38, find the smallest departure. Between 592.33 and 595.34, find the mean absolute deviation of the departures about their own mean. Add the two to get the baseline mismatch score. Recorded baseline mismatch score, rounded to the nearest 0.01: 0.04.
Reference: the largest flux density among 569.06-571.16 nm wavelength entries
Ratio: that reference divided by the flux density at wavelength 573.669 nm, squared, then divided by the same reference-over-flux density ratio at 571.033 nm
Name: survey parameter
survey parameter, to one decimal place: 1.4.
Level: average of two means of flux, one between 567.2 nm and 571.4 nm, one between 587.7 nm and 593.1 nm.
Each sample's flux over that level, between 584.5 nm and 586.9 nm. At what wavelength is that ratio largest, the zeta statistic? 584.603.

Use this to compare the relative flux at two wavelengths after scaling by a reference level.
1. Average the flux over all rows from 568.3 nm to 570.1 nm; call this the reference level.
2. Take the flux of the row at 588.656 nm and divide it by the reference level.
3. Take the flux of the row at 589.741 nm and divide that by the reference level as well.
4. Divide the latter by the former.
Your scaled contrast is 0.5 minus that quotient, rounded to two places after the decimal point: -0.39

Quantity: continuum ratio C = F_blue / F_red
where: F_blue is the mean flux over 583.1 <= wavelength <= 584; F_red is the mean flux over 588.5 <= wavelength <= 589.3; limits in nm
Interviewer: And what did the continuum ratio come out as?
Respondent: 1.19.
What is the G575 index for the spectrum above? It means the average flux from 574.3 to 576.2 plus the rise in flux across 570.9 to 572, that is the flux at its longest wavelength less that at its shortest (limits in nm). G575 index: 1.35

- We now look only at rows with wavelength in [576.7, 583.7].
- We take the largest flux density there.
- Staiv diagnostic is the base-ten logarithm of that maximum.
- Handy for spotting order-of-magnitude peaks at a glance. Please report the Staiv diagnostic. 0.192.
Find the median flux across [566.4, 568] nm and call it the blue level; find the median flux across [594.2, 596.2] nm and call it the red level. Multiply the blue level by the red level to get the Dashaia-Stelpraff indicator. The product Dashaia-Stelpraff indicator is 1.76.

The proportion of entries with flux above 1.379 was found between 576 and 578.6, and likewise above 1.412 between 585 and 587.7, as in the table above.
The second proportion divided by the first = 0.75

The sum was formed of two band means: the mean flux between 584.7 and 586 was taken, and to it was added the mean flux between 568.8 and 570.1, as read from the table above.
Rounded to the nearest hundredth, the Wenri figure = 2.80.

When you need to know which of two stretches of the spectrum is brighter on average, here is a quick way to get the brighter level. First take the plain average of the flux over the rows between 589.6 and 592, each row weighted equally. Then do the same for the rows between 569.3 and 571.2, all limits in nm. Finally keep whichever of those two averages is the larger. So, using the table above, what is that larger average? 1.41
